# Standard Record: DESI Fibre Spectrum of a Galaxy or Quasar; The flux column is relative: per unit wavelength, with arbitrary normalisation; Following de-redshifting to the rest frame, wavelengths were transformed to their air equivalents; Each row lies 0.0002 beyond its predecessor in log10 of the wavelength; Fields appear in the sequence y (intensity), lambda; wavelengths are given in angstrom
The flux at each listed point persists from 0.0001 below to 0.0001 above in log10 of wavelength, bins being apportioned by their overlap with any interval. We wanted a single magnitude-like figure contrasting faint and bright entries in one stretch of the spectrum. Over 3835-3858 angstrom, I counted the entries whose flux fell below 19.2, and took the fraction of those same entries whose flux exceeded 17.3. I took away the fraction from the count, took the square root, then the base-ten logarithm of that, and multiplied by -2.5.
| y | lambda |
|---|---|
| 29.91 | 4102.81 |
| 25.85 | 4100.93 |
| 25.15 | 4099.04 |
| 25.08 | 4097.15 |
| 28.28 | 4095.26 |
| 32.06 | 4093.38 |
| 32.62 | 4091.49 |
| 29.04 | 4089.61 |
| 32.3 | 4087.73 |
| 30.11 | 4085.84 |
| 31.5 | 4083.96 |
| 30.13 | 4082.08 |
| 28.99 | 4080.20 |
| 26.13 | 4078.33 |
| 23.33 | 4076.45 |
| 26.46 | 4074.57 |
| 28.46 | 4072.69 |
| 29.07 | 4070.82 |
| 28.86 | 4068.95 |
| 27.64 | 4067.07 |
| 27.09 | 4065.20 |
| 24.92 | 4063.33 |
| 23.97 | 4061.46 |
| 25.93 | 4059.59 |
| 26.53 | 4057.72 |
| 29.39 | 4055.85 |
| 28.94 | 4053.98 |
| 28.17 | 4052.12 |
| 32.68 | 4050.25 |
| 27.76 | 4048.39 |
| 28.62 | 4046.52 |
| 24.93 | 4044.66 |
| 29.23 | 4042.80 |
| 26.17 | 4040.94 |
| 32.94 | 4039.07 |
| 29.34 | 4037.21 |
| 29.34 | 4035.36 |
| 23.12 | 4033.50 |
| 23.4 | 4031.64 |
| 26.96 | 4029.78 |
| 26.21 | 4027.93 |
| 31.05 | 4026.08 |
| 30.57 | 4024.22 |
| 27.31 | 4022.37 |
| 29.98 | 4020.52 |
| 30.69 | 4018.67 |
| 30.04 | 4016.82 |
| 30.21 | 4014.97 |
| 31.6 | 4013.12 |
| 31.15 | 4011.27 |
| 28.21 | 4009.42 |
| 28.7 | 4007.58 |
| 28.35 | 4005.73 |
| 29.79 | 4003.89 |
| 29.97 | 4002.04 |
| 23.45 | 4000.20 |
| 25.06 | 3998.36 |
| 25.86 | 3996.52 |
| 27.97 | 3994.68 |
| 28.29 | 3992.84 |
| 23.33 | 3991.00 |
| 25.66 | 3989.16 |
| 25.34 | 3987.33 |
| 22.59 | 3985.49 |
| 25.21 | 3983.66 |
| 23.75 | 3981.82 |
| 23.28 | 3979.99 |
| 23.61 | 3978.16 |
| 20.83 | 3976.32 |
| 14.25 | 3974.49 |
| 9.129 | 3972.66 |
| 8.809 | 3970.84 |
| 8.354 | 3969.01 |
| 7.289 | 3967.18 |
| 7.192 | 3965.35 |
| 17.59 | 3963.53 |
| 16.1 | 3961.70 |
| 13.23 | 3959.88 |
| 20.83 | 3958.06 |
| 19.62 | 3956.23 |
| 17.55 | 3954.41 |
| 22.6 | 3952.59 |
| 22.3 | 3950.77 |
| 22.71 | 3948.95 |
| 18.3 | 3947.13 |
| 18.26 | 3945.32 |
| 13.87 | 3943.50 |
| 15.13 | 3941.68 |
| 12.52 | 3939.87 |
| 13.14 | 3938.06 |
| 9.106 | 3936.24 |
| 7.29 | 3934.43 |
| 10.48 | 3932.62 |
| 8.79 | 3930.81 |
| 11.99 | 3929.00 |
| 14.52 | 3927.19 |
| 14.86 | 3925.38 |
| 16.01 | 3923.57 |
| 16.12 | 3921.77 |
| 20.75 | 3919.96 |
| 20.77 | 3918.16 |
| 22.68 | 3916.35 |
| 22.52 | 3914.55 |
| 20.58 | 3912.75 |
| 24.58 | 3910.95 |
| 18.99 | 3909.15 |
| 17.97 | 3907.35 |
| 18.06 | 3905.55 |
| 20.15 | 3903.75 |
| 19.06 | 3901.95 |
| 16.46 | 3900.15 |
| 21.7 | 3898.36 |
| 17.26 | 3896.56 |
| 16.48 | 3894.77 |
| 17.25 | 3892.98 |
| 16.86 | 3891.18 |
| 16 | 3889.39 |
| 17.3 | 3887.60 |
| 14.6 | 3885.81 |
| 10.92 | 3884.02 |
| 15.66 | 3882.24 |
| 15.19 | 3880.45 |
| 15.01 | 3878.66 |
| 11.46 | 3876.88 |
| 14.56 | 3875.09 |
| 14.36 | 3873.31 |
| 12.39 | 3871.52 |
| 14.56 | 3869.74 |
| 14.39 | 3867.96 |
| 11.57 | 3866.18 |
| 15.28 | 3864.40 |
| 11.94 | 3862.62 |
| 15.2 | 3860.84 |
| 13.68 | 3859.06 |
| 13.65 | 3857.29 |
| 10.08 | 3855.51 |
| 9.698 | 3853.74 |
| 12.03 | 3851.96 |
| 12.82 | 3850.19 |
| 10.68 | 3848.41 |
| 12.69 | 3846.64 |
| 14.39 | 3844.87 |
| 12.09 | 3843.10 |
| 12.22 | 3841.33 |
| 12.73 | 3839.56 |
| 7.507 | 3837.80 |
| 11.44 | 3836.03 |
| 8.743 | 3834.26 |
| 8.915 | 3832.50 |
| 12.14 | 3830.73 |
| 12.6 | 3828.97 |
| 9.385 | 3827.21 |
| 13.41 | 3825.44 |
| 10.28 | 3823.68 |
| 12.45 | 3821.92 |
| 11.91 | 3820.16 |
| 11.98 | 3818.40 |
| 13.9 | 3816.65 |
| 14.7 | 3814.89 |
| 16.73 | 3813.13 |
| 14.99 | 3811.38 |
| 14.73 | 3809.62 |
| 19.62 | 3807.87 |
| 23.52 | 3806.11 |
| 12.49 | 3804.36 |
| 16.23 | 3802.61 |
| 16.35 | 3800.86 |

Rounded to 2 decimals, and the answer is -1.39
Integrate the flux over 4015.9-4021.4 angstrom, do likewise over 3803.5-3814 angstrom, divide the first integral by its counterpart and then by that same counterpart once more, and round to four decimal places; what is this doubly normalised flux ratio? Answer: 0.0052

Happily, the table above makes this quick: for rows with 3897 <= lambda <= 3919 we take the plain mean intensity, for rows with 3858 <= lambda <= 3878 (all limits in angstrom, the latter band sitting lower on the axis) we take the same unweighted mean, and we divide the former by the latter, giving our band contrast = 1.5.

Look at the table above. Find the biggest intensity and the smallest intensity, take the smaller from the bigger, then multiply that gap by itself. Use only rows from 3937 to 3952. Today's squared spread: 104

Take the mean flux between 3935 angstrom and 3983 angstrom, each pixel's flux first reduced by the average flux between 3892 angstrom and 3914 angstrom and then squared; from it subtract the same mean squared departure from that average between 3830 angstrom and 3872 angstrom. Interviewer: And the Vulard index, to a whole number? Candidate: -14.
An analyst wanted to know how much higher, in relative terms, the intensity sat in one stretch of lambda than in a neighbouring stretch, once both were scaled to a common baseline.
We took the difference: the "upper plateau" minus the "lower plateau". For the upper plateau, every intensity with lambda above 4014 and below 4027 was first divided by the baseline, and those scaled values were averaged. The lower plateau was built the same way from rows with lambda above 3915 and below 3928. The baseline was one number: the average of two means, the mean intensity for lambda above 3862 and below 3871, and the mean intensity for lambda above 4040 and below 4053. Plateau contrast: 0.6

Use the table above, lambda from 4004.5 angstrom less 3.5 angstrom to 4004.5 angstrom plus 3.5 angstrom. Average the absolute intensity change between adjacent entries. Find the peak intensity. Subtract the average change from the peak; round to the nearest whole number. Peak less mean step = 29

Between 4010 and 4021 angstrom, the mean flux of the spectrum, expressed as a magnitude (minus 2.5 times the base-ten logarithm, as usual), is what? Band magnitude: -3.71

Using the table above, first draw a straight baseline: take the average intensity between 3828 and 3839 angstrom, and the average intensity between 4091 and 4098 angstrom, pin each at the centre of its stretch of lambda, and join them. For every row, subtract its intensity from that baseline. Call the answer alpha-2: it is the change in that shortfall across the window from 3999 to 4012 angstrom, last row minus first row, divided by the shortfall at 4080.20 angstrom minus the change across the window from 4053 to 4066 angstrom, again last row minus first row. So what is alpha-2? 2.1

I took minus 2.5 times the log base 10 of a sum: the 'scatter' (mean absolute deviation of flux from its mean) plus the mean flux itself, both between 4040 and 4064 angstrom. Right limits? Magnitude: -3.67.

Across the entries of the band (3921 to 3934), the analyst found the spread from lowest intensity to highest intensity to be 7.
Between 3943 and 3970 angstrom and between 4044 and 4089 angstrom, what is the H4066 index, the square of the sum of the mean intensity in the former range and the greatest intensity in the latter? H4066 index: 2408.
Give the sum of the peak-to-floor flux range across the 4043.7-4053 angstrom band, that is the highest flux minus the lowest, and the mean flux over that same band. 36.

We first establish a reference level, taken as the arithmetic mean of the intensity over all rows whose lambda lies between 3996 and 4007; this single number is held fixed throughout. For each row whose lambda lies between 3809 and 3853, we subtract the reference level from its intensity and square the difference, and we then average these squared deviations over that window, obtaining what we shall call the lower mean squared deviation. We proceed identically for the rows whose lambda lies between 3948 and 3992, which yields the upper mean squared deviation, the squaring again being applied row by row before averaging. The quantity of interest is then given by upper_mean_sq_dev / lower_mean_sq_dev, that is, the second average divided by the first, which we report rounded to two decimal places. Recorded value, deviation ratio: 0.50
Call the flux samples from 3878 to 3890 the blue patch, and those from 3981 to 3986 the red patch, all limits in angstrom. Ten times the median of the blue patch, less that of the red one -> 128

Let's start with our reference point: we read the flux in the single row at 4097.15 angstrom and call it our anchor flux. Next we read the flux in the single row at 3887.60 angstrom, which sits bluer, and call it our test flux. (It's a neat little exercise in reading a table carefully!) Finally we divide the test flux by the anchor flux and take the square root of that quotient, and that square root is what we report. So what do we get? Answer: 0.83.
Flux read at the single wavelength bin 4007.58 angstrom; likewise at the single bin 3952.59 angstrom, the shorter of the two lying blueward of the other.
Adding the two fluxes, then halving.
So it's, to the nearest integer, 26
